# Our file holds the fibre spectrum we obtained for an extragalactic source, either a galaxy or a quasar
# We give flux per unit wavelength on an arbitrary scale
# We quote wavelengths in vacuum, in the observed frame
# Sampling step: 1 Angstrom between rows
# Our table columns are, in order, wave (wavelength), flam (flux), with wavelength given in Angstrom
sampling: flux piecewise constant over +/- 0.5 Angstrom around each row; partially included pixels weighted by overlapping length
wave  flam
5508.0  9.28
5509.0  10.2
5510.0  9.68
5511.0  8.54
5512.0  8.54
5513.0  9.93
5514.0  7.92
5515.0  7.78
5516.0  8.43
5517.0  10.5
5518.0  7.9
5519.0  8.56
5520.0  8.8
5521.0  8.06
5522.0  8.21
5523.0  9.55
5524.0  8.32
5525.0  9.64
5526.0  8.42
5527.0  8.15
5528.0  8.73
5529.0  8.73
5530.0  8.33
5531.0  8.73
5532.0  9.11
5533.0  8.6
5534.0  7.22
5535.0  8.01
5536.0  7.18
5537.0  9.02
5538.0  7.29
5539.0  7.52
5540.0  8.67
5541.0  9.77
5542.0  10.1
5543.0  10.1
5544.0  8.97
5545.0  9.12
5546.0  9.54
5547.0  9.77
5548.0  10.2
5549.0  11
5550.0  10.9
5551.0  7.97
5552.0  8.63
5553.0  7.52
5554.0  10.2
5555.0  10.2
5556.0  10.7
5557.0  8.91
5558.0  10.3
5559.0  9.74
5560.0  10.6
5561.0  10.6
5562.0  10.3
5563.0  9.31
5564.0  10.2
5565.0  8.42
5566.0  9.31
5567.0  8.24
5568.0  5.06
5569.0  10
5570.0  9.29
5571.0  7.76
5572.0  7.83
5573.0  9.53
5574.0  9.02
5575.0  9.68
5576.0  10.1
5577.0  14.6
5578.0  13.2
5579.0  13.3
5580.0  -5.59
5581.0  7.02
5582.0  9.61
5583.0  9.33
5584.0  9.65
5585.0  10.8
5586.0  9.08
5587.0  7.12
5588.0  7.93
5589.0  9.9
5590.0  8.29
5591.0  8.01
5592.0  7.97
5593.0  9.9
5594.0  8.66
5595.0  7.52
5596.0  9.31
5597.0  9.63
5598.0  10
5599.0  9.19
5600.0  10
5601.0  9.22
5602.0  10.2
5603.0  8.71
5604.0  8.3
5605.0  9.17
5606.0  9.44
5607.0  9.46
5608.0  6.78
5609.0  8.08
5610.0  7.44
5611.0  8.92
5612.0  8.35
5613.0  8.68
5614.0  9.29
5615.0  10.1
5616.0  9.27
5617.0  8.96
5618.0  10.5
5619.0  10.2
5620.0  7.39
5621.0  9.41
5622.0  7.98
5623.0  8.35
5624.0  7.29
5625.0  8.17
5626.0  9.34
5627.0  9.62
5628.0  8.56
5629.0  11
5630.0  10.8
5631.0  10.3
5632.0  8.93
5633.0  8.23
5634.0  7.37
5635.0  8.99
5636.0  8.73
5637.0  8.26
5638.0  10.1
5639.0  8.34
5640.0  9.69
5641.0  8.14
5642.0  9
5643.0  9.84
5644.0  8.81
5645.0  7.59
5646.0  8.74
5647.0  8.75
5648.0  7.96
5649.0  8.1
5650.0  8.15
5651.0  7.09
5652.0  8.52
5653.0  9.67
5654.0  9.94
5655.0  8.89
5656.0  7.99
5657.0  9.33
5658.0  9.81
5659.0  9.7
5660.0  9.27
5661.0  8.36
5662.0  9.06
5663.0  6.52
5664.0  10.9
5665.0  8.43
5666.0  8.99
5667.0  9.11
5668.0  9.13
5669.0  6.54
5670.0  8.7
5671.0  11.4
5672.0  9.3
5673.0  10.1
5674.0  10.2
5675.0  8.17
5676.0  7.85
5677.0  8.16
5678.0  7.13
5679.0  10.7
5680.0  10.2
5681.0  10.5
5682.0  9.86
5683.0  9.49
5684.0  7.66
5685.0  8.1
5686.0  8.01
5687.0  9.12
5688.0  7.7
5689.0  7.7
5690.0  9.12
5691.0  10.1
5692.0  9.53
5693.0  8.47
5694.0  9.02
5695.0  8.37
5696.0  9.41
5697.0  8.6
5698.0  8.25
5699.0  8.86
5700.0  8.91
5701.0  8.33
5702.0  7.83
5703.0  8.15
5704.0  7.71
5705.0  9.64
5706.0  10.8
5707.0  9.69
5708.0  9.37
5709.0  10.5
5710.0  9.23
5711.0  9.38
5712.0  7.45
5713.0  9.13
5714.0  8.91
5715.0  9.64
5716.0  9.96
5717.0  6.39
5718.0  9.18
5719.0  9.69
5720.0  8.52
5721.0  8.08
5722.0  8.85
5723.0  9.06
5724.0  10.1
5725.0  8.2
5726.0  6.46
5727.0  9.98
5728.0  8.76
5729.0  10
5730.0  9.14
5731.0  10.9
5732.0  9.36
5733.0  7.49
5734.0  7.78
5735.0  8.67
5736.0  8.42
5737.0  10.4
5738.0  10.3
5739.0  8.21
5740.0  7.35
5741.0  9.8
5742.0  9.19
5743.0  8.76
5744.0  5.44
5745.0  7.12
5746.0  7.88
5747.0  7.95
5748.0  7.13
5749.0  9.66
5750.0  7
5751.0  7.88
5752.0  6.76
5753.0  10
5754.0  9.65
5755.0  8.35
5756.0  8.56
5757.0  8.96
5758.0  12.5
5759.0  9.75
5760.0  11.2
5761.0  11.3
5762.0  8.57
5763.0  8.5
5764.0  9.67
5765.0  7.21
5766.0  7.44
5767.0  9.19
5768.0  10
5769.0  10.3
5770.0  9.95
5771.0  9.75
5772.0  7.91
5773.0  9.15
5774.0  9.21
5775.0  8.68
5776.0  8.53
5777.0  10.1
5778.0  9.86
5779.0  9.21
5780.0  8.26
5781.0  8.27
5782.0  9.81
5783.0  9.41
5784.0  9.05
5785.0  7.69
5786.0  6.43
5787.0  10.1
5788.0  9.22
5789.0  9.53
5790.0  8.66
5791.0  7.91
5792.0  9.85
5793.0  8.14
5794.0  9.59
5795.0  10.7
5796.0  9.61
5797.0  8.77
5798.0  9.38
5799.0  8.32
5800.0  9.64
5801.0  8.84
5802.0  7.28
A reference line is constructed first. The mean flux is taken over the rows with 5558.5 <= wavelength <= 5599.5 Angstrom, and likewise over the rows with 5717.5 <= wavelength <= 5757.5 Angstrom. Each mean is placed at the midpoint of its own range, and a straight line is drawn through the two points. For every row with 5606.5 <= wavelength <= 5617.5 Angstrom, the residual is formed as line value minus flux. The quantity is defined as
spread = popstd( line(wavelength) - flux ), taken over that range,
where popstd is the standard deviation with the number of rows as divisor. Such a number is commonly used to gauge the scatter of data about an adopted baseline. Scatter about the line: 0.91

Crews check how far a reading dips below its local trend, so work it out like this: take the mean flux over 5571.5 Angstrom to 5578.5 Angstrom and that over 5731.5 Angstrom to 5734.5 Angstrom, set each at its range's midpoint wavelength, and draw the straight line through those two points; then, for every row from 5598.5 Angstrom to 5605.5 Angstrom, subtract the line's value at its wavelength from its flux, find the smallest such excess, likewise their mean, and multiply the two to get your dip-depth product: 1.7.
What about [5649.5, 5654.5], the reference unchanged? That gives 1.7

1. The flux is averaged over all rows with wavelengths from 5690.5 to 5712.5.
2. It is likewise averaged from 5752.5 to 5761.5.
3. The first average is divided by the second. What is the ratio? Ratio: 0.90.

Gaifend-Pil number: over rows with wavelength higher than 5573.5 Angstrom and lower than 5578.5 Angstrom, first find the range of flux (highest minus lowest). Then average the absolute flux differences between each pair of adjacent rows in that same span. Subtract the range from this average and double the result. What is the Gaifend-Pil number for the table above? -7.7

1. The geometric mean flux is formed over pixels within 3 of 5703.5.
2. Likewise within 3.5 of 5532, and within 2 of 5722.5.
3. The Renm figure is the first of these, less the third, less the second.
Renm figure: -8.7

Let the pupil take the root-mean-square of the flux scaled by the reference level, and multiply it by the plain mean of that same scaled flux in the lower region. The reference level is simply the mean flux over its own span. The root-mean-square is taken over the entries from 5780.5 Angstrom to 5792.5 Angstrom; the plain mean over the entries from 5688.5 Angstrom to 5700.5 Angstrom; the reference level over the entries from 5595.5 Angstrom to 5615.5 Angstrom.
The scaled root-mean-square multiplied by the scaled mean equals 0.97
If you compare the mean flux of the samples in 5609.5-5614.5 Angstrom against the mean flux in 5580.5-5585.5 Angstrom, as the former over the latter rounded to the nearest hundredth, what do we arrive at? 0.92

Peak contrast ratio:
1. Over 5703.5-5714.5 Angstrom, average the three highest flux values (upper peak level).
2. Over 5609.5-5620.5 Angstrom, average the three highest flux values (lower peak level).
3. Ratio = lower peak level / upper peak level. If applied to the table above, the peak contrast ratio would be 0.99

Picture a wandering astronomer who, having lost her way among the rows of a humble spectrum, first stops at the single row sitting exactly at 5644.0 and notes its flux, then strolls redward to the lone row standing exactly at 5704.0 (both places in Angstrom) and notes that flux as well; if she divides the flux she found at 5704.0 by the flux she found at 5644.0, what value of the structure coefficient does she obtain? 0.88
